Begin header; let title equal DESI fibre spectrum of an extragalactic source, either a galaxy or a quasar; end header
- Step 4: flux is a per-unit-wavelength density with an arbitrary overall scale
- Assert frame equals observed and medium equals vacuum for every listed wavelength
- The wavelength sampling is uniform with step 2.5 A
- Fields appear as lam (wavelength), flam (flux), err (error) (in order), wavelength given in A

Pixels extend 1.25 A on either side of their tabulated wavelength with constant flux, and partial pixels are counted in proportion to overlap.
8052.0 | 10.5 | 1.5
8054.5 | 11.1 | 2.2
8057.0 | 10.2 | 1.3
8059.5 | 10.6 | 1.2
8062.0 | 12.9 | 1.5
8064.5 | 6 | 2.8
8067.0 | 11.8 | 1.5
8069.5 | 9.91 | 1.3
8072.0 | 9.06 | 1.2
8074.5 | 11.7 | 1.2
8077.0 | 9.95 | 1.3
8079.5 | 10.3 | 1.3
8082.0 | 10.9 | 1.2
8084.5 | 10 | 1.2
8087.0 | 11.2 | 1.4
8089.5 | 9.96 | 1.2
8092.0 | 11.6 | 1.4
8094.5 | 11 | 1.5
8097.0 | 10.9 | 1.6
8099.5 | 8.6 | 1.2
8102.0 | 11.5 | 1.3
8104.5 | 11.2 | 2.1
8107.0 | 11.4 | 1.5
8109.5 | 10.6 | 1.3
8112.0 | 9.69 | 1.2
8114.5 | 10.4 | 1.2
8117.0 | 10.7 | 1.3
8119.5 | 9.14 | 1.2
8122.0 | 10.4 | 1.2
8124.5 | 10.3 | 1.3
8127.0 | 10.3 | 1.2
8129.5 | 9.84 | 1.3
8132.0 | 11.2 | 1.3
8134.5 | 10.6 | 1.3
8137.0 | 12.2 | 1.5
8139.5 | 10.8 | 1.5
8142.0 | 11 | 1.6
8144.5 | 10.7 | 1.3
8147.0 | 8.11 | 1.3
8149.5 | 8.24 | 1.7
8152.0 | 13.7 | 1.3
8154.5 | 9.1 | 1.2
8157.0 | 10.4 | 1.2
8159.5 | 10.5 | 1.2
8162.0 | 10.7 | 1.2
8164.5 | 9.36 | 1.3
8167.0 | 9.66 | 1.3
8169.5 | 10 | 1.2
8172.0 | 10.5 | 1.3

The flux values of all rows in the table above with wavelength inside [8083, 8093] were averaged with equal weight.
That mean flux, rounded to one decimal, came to 10.7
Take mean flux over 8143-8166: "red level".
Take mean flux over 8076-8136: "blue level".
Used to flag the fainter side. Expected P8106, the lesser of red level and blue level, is 10.1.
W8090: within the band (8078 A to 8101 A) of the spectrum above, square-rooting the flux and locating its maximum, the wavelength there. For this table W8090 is 8092.0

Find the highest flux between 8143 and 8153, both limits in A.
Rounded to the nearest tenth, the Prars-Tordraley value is 13.7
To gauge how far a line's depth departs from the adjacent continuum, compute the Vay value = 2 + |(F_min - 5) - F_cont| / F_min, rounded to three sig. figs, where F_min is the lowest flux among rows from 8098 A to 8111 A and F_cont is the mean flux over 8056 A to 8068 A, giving 2.78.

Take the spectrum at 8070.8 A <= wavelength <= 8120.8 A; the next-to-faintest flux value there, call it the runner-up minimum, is 9.06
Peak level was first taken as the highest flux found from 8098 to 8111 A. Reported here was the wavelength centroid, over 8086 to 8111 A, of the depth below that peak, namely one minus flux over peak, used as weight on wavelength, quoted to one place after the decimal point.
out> 8097.9 A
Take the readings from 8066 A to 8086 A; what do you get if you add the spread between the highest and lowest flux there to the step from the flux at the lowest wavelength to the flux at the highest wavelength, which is 1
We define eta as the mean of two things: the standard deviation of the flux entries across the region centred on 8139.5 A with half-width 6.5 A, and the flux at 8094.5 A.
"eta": 5.8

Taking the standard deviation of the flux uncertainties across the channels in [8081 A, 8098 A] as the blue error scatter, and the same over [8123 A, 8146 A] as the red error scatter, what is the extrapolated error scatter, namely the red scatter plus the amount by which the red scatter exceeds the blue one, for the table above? 0.10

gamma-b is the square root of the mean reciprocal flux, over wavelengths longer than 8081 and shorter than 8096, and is 0.305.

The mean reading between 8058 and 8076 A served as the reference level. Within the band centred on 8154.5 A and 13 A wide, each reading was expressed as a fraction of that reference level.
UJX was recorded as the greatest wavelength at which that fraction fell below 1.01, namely 8154.5 A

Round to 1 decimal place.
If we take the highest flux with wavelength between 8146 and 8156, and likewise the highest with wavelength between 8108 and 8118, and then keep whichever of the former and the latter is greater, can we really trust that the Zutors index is 13.7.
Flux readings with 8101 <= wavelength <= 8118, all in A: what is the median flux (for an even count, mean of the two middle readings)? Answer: 10.7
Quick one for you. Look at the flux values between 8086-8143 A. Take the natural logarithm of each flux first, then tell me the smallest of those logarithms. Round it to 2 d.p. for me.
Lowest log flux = 2.15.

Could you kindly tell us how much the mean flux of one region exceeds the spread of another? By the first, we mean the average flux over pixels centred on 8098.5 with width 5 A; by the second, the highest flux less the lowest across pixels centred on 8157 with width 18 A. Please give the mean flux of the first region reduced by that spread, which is 4.3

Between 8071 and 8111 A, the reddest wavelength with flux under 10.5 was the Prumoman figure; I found 8099.5 A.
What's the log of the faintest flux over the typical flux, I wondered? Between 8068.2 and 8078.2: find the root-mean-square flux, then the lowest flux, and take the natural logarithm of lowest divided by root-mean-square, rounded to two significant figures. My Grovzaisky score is -0.12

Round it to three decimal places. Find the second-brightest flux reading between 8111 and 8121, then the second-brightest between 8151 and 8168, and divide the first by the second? 0.972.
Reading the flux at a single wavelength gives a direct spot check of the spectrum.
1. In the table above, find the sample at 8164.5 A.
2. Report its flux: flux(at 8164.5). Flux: 9.36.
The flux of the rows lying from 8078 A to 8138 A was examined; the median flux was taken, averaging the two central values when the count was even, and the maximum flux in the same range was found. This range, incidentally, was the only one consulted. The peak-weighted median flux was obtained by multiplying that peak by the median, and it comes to 129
